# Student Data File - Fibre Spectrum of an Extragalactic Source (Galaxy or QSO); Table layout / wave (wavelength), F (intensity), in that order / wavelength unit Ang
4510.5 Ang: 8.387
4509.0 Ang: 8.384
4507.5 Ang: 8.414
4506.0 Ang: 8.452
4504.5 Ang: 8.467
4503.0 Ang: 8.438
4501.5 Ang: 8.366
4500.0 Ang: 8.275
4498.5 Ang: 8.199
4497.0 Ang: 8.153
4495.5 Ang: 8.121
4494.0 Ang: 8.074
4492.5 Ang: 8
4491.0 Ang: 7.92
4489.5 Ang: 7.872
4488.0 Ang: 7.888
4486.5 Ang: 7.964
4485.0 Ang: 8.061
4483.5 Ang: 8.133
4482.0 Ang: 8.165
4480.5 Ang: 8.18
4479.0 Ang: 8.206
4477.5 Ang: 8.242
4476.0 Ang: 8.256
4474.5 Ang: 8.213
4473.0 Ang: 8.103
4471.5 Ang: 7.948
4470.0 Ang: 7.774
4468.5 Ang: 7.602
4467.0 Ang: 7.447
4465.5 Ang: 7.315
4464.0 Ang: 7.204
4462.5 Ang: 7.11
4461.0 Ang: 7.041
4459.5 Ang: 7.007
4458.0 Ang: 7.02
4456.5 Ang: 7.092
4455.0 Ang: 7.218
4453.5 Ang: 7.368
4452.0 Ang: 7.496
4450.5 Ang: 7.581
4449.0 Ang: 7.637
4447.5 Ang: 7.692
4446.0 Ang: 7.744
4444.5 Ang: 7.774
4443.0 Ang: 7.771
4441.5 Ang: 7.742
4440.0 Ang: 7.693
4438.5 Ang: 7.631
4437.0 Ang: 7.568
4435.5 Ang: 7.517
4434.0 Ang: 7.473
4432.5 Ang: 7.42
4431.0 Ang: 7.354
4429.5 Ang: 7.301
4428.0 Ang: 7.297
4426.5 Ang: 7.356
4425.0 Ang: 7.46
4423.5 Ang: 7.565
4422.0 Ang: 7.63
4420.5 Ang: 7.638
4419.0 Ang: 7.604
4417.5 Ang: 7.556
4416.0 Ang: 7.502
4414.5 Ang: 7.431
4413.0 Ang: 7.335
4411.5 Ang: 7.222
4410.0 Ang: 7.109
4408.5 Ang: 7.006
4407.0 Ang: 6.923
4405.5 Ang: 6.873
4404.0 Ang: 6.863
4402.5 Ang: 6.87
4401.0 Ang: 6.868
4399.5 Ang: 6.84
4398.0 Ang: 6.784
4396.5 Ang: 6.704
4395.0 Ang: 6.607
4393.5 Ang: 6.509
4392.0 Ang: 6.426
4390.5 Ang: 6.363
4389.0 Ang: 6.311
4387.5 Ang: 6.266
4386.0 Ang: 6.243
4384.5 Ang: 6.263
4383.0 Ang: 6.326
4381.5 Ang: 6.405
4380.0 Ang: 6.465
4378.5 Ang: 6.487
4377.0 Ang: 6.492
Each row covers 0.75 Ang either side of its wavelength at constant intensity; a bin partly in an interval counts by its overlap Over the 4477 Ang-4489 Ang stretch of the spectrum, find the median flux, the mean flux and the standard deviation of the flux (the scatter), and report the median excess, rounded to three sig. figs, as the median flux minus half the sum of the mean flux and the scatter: 4.04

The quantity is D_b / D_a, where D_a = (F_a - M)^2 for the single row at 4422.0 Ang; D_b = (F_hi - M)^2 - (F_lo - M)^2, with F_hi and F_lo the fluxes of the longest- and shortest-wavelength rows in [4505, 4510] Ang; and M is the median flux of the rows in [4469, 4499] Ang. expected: -0.18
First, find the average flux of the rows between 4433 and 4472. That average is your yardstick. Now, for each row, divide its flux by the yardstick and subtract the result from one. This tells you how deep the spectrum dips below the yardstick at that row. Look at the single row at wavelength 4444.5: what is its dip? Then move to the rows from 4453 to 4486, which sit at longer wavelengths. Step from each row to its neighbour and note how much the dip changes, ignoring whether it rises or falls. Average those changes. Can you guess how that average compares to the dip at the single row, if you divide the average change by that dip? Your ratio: -0.29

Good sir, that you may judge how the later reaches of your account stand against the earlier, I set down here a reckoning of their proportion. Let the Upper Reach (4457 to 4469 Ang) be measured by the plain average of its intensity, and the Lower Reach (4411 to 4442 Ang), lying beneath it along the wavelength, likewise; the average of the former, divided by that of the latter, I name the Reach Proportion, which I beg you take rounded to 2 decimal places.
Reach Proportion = 0.96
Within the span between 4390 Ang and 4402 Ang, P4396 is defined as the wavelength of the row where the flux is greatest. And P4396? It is 4401.0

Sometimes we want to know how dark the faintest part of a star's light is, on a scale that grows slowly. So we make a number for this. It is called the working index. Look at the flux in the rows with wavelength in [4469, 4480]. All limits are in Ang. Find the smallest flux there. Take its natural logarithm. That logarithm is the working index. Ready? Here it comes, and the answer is 2.05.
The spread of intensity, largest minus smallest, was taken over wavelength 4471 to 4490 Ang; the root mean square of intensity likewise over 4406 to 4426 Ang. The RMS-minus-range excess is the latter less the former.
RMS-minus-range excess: 7.00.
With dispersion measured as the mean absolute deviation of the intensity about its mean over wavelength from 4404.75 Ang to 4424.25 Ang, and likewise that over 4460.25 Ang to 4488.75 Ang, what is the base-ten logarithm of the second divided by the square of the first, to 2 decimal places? 0.79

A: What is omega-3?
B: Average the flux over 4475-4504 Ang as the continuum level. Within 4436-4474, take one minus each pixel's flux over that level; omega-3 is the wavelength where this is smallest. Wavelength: 4473.0 Ang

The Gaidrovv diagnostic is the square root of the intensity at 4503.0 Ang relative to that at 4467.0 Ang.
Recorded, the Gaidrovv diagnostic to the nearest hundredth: 1.06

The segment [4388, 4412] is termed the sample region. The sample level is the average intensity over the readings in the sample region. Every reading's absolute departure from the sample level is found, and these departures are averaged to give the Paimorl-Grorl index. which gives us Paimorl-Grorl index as 0.21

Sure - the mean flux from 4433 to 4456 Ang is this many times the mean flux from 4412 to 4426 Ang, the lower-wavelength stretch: 1.01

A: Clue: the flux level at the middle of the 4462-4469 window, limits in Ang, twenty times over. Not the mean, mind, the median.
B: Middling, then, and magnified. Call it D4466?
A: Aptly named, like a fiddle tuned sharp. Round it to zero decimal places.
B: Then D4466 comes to 146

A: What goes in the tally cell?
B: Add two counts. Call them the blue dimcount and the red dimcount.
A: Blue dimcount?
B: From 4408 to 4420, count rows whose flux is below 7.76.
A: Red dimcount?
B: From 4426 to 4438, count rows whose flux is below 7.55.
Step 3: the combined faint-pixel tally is 15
